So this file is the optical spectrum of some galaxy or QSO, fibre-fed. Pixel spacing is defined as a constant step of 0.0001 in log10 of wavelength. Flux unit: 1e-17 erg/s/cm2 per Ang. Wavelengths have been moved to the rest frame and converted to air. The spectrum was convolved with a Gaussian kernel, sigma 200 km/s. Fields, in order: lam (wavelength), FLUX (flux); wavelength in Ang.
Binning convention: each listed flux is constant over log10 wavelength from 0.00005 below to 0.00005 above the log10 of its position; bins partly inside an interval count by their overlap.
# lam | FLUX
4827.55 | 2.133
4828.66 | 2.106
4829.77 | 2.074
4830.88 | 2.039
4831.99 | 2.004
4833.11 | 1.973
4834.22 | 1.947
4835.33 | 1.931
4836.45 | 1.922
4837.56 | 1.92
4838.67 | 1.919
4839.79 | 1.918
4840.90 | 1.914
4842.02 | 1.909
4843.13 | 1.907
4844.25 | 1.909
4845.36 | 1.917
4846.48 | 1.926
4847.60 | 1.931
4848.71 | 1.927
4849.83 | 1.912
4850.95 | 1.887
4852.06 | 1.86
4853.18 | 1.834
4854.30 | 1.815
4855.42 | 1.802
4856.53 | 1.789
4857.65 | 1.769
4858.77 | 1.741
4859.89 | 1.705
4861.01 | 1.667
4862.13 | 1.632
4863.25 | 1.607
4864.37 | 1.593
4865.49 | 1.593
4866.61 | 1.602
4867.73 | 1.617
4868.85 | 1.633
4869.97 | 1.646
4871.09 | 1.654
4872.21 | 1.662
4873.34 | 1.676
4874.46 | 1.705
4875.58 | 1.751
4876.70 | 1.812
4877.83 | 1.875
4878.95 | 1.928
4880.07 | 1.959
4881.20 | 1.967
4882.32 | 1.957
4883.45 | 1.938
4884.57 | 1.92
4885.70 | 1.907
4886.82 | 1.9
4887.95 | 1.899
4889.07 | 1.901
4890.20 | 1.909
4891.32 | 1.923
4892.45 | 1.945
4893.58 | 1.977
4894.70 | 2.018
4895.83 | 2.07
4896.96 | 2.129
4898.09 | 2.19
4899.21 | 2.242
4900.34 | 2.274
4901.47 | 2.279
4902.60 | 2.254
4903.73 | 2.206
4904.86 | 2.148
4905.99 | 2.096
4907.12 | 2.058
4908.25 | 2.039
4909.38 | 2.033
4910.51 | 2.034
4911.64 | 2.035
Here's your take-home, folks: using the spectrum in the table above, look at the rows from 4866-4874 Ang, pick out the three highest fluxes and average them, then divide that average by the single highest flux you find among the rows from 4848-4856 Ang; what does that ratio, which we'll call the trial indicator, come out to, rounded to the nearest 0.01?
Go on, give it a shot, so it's 0.86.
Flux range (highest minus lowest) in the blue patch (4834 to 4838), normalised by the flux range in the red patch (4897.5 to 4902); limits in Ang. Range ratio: 0.30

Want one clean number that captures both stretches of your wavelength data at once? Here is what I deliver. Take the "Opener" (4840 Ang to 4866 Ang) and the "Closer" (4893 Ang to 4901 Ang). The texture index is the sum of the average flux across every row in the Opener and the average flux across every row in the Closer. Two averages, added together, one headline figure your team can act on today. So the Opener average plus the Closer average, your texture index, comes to 3.9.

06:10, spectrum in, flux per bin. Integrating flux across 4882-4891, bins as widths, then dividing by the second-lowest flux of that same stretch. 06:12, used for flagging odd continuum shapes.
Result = 9.1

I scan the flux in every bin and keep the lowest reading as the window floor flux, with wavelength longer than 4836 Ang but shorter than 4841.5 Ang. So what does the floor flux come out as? 1.914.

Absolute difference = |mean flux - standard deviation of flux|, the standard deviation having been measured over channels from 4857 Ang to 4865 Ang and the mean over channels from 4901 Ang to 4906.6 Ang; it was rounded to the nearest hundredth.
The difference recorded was 2.13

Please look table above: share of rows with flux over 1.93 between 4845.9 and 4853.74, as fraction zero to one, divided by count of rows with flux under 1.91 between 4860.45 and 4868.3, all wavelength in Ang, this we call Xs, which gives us 0.020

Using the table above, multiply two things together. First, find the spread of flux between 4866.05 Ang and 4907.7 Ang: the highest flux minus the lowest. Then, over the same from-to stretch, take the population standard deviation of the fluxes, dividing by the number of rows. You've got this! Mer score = 0.13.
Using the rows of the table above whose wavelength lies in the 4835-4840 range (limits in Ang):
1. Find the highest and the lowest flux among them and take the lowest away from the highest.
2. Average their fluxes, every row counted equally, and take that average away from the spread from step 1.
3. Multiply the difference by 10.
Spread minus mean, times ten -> -19.1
